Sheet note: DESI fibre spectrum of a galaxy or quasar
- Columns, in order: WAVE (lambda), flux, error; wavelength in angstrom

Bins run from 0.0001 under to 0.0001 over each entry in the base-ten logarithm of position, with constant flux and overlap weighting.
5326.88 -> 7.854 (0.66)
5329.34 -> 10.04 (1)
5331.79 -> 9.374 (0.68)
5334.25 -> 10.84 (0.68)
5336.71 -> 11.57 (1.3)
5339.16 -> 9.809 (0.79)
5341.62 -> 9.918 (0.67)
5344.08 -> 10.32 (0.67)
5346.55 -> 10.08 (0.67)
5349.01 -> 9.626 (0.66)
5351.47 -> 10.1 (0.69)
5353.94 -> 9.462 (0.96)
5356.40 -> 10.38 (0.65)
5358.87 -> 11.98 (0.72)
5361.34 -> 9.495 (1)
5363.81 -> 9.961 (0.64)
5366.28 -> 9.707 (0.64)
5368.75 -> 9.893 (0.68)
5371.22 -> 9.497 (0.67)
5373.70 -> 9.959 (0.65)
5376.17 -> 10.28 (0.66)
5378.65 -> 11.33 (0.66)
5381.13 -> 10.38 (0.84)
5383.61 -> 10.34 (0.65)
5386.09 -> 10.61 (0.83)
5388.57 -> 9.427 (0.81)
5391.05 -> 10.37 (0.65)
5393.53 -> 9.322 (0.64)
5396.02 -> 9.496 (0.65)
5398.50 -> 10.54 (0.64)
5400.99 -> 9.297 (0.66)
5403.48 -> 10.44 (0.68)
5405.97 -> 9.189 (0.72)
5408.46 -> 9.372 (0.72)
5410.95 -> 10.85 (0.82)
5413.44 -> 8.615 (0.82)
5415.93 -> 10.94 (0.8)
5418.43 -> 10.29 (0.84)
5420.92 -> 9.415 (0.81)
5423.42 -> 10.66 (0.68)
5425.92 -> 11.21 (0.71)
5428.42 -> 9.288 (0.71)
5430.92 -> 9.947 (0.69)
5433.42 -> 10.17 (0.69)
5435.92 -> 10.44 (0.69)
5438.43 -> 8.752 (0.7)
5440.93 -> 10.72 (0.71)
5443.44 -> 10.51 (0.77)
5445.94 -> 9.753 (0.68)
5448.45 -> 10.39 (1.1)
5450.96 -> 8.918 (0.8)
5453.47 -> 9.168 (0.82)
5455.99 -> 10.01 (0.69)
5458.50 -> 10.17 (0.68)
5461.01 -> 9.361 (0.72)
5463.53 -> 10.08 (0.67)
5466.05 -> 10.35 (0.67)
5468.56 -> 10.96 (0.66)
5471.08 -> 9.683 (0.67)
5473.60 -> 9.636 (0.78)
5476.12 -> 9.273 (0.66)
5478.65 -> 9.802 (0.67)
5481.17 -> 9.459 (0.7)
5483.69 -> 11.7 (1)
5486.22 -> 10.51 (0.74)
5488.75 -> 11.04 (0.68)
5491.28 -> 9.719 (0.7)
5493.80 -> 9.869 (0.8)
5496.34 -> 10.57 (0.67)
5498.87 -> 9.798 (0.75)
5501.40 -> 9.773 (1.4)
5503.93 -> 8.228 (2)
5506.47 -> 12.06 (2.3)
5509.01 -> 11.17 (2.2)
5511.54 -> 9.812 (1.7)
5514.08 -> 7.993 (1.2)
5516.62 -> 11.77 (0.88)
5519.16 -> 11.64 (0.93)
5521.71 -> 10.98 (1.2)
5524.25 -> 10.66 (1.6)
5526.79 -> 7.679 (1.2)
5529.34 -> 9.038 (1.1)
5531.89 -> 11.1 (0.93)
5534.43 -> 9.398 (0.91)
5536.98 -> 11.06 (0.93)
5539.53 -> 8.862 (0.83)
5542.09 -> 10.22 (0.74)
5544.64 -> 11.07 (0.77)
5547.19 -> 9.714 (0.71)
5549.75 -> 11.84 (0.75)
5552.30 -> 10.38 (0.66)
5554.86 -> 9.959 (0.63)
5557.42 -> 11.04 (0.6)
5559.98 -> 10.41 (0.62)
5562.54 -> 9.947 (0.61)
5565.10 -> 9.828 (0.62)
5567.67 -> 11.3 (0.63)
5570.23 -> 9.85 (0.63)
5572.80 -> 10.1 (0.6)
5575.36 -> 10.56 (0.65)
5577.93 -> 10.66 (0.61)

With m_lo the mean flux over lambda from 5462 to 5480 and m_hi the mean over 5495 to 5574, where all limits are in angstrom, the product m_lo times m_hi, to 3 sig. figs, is 102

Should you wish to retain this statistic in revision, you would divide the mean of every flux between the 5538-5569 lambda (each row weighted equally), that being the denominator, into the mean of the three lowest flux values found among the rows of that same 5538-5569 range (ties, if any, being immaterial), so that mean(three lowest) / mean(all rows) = 0.912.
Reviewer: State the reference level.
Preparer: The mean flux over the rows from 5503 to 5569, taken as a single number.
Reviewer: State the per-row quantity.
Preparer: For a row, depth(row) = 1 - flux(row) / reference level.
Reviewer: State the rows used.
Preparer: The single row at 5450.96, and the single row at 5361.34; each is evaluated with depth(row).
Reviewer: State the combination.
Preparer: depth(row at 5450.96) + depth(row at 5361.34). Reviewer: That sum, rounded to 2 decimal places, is 0.21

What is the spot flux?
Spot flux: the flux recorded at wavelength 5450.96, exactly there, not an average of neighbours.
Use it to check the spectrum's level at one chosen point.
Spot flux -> 8.918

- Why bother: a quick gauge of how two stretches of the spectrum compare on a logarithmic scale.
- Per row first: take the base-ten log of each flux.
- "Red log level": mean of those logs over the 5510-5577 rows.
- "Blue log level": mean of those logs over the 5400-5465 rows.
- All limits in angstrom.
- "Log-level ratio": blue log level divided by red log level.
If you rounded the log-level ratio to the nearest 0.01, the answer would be 0.99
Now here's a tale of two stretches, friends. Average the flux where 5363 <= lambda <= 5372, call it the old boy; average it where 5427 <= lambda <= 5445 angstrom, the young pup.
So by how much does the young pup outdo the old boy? 0.21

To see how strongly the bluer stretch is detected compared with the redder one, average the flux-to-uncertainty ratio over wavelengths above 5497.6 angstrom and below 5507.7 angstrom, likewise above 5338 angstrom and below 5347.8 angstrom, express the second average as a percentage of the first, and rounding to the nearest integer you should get 196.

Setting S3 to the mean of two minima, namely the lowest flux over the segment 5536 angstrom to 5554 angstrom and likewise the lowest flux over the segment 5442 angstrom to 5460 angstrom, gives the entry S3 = 8.89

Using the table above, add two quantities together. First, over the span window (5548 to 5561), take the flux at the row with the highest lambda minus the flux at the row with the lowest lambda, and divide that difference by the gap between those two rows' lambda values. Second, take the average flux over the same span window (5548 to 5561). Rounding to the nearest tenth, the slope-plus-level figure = 10.6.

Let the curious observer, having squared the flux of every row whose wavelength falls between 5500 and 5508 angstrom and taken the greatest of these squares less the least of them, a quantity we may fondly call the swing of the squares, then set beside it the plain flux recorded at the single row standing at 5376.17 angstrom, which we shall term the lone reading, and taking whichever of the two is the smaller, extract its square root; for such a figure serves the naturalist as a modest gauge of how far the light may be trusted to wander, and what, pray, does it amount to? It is 3.21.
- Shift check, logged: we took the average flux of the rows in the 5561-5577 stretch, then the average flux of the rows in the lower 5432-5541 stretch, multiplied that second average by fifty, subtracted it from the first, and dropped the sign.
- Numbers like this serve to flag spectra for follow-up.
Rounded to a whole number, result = 492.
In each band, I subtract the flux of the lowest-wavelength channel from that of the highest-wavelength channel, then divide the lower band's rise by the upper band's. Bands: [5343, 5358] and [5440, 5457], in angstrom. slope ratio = -0.1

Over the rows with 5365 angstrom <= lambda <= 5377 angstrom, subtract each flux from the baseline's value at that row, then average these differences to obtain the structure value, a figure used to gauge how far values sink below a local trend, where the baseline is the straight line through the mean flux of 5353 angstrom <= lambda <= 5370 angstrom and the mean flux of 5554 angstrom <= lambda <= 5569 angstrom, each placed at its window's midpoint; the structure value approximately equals 0.3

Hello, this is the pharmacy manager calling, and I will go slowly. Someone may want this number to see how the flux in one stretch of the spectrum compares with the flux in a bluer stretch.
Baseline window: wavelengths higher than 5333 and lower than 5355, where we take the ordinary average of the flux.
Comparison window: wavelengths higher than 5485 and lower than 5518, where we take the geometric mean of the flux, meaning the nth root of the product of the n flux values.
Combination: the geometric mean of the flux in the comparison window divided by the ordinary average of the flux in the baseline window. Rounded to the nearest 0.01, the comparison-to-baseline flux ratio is 0.99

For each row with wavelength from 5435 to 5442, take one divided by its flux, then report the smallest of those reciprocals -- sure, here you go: 0.0933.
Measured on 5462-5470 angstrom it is 0.0912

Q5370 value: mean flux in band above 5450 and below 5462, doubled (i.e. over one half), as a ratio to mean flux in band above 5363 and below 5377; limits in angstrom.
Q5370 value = 1.93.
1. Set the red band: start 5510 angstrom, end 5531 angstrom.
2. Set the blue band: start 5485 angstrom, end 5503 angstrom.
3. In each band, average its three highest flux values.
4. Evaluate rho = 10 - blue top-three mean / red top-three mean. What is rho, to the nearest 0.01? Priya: 9.07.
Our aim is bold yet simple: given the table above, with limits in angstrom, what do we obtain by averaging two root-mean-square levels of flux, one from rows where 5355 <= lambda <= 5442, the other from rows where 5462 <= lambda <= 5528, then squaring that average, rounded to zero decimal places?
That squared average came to 103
